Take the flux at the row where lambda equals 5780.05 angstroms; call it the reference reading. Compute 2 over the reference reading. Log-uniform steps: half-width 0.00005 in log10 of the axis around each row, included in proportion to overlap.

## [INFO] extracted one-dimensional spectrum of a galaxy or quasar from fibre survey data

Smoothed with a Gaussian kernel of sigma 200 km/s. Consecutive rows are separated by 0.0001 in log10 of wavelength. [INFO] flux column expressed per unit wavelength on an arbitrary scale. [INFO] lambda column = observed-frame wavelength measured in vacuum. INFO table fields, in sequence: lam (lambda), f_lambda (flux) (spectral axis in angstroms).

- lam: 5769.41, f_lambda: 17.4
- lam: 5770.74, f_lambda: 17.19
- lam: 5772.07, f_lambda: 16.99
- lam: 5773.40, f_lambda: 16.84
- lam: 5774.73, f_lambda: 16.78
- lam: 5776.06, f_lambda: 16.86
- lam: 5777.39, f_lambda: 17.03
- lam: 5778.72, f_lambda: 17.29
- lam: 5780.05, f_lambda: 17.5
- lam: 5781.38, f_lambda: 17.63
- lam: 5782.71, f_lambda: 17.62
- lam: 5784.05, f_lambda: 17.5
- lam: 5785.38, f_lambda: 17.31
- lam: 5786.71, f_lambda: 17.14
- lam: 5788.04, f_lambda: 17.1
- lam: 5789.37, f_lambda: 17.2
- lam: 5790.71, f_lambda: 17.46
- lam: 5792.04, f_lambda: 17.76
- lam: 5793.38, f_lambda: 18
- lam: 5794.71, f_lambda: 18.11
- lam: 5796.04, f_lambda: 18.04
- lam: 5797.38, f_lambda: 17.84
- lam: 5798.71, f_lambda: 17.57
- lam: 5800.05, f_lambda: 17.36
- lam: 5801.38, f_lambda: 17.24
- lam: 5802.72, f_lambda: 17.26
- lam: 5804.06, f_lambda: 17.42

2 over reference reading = 0.114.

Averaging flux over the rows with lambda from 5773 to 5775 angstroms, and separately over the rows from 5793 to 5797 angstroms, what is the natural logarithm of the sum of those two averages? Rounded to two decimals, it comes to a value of 3.55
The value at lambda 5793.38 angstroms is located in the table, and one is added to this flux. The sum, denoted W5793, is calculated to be 19.0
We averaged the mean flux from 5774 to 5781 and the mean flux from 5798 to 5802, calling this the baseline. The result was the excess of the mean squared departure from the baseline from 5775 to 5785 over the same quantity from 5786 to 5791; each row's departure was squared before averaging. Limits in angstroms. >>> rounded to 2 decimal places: 0.07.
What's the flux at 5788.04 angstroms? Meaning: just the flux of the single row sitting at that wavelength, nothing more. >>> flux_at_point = 17.1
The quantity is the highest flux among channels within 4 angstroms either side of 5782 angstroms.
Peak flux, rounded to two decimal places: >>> 17.63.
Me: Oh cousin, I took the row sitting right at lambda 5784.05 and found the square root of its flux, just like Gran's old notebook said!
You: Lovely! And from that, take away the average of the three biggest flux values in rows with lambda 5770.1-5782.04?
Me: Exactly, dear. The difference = -13.3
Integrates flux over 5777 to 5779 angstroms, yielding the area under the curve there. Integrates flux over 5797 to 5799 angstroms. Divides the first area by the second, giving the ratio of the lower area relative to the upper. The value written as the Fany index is 1.0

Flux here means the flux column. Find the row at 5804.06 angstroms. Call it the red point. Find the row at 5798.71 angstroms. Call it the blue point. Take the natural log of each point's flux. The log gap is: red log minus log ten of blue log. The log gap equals 2.40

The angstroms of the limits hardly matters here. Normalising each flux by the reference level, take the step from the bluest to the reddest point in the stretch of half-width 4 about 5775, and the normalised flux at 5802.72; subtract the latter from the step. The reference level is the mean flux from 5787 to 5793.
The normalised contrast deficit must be -0.98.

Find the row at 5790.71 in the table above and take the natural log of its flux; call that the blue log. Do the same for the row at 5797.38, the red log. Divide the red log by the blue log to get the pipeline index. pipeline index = 1.01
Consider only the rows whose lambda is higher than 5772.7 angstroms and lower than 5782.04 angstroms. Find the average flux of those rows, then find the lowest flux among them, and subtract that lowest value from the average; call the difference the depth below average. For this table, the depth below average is 0.35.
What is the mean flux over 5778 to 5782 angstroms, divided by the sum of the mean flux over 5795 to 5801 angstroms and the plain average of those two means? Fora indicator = 0.495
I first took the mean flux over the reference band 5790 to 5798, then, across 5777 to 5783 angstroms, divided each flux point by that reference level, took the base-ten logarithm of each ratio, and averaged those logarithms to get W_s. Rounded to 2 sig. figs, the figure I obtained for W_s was -0.011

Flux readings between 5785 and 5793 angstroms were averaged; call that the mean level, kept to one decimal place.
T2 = 17.3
